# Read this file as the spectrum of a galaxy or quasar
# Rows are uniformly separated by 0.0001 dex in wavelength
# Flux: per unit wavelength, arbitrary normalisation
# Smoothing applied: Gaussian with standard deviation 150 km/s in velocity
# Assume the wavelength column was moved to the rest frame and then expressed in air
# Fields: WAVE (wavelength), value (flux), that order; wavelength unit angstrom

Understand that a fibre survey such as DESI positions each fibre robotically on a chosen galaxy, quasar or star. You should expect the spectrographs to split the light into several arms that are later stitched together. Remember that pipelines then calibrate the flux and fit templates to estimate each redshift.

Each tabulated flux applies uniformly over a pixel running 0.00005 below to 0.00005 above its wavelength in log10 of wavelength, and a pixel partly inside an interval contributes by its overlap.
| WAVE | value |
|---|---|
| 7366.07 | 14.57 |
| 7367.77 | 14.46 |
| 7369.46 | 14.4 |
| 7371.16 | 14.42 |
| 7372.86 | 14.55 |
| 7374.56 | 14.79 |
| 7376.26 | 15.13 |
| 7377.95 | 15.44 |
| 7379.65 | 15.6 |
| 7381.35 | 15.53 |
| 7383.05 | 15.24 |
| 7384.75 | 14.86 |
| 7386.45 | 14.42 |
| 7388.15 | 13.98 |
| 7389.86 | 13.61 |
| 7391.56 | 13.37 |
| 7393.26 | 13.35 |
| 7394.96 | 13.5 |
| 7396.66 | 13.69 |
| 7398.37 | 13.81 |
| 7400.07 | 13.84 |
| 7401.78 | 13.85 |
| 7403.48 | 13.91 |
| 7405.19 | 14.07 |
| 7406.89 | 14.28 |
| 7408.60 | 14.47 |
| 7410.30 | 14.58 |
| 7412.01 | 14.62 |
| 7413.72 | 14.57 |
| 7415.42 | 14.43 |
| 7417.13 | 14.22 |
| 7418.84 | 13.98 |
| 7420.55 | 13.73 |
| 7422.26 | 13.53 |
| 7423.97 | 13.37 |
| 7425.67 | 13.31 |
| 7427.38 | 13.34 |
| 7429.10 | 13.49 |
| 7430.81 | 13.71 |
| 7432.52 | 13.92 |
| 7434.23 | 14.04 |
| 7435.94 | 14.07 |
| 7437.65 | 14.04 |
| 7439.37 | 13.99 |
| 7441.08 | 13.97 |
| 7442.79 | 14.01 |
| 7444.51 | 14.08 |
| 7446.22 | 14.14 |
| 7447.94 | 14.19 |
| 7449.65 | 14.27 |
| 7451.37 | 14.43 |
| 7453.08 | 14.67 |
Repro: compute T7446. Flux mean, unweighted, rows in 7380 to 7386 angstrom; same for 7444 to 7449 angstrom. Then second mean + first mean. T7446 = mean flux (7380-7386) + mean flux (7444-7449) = 29.3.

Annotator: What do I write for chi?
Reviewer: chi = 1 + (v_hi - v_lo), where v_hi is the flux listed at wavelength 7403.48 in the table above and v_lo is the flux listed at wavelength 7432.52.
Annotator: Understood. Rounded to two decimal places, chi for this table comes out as 0.99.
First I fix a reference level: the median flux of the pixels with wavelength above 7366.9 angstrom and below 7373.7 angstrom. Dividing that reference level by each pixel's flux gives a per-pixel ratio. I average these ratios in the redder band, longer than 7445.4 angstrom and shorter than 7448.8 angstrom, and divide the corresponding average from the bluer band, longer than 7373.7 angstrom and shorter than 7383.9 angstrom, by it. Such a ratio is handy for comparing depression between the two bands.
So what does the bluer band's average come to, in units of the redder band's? 0.93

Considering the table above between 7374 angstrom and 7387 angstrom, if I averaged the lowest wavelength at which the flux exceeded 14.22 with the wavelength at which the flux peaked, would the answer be 7377.1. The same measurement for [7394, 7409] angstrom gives 7407.7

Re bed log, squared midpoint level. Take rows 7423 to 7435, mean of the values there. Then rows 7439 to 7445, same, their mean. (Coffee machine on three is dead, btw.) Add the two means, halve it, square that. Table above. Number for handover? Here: 191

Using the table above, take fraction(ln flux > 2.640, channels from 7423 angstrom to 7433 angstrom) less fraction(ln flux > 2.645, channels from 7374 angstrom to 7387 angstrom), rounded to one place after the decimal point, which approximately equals -1.0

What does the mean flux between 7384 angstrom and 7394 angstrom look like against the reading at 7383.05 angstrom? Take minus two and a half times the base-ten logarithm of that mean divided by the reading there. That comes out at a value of 0.10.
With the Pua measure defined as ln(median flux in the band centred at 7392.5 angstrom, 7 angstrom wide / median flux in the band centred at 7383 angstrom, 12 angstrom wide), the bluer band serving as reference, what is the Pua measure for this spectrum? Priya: -0.13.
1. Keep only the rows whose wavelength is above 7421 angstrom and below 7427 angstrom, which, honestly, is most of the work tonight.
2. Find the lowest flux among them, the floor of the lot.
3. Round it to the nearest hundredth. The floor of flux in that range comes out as 13.31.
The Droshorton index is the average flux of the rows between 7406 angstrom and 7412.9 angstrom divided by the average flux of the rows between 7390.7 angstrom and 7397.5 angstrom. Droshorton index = 1.07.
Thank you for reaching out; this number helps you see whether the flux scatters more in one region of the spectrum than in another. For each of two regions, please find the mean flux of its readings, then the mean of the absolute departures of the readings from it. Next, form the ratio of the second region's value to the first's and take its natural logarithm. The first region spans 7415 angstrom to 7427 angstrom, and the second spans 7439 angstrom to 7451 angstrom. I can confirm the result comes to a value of -1.4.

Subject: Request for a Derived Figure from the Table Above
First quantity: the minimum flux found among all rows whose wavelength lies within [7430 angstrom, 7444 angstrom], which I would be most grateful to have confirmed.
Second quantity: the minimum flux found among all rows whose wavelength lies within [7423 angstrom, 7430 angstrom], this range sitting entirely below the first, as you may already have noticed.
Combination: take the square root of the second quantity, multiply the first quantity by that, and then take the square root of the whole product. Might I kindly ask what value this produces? 7.07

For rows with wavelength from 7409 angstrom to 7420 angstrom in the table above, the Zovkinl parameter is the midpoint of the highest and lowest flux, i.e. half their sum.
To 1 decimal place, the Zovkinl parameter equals 14.3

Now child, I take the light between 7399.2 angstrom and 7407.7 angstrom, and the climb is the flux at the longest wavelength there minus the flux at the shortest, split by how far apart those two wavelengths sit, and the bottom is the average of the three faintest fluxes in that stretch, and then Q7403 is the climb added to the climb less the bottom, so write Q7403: -13.7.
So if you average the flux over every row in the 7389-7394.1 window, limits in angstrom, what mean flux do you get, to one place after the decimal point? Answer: 13.4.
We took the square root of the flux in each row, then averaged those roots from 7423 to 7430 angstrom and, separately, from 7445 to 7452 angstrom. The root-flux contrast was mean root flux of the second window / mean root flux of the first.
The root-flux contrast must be 1.03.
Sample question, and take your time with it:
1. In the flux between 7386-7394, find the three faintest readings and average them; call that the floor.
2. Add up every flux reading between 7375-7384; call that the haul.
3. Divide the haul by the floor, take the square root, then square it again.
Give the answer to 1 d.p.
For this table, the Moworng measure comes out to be 5.7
